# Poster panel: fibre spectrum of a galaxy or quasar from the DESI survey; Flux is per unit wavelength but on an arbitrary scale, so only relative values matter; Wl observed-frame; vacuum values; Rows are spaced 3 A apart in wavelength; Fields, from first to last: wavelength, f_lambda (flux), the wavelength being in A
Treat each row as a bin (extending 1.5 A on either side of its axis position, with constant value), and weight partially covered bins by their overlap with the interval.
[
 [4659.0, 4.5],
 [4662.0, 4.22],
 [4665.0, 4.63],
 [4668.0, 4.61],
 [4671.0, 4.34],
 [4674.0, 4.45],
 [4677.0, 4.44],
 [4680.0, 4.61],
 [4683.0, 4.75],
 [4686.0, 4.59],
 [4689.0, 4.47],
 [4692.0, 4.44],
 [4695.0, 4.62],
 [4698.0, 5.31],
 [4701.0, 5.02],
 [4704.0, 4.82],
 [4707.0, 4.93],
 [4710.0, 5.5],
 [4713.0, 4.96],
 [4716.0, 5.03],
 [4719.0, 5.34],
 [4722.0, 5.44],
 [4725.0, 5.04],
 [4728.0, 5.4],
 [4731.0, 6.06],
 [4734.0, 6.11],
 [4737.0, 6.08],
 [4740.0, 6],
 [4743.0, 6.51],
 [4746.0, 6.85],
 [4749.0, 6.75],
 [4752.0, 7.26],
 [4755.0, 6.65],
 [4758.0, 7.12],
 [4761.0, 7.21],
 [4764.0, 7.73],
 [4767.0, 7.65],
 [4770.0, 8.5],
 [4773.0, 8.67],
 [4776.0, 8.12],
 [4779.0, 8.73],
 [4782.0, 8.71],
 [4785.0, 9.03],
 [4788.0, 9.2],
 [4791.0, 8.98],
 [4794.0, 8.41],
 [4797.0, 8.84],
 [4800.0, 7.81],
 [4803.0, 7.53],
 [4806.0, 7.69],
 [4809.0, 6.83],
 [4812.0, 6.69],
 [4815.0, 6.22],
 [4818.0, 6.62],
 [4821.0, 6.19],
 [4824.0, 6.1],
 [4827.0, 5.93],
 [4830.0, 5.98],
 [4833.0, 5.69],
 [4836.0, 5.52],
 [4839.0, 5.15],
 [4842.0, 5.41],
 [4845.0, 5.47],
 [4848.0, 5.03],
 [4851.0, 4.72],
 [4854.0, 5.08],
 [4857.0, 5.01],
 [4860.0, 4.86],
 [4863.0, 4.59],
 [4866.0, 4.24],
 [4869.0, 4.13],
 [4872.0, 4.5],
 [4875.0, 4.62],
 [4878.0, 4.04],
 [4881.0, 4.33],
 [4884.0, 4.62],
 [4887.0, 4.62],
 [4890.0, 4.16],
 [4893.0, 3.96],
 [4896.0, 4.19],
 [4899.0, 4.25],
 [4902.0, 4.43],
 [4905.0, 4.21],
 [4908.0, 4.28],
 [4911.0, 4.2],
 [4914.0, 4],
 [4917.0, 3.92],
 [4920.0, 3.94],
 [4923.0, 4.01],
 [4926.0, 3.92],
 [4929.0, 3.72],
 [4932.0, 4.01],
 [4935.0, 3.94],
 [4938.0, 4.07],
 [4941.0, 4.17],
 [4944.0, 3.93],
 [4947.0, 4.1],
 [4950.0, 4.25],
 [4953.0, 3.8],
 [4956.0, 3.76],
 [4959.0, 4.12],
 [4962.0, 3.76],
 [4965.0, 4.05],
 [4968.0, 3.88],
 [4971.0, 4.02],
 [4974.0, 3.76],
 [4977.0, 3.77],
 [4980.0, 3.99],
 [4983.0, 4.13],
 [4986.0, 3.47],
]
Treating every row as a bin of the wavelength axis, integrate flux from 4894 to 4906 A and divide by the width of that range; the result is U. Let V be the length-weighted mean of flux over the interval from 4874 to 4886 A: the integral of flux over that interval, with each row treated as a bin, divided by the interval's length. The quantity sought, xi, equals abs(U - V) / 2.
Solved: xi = 0.1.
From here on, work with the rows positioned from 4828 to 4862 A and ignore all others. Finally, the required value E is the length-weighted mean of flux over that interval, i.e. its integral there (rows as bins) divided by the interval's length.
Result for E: 5.3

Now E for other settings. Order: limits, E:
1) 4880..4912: 4.3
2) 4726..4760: 6.4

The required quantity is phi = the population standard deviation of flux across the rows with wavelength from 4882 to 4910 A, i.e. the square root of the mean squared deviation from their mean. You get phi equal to 0.21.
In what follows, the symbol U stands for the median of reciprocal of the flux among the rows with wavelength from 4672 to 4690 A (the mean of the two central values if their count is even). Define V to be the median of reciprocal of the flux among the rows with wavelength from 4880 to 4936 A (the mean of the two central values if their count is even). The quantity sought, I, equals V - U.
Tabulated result 0.02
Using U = 0.221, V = 0.240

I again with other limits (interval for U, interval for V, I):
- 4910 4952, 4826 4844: -0.07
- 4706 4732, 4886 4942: 0.06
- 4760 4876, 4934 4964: 0.09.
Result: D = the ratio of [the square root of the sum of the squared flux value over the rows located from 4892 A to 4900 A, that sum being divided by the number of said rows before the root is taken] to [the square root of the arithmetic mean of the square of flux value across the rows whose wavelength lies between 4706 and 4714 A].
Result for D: 0.8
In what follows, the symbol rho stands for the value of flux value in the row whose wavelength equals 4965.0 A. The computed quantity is 4.05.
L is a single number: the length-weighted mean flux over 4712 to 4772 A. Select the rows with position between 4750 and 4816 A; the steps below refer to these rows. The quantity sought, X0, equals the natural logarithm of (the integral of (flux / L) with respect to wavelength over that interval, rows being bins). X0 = 4.40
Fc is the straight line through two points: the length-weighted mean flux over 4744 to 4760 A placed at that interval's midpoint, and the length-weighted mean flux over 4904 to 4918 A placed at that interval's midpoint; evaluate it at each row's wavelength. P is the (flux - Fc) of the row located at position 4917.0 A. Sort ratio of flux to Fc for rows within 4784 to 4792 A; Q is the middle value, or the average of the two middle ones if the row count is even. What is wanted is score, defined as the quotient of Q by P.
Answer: -14.3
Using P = -0.1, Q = 1.4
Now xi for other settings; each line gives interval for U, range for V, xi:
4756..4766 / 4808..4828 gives 0.5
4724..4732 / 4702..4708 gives 0.3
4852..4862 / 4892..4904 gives 0.4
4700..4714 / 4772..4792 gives 1.9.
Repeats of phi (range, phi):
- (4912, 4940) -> 0.09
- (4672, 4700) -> 0.26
